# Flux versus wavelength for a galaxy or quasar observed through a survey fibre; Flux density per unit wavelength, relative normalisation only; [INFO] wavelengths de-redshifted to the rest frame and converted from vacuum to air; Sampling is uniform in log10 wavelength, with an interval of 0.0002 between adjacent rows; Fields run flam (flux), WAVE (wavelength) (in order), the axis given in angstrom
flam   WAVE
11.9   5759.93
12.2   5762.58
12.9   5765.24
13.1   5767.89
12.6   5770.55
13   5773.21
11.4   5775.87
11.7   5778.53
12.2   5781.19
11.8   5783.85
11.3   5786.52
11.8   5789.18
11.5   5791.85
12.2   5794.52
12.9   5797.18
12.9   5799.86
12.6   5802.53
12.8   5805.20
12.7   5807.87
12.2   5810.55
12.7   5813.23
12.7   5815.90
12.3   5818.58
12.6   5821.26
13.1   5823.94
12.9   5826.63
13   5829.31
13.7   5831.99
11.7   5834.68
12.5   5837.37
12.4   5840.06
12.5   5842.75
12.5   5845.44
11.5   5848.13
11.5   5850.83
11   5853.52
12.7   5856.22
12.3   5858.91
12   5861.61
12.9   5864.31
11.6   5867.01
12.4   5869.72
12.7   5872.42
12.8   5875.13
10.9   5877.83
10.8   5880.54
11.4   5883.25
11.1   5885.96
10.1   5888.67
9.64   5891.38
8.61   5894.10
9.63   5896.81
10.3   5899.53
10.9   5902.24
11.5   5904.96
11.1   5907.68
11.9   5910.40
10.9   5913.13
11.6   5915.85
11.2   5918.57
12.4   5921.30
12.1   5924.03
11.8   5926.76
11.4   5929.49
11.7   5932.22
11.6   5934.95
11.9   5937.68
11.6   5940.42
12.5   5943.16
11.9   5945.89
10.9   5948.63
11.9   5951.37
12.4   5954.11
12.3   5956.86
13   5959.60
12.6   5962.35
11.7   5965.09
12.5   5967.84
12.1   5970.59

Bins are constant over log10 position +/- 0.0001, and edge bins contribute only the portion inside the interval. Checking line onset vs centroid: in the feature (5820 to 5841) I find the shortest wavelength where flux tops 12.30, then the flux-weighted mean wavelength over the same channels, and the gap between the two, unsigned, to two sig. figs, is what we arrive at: 9.3 angstrom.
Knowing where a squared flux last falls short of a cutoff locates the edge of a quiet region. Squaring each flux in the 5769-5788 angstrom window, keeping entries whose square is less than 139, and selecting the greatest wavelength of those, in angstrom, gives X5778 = 5786.52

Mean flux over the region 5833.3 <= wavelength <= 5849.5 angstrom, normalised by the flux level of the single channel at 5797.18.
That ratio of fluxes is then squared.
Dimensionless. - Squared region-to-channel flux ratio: 0.89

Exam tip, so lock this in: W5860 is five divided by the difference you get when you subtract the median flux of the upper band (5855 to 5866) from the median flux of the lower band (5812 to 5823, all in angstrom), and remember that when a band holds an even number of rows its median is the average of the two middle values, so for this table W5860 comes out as 33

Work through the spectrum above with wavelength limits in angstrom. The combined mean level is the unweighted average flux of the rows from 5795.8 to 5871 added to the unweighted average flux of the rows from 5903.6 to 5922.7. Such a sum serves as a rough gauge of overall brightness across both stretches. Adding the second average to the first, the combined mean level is 24.0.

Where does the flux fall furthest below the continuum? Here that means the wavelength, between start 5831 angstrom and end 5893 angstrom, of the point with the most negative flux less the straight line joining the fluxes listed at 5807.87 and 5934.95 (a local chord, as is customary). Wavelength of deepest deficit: 5891.38 angstrom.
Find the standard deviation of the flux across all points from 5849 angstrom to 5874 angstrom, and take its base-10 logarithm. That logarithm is -0.2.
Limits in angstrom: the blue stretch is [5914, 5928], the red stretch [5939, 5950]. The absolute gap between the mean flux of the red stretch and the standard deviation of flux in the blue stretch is 11.3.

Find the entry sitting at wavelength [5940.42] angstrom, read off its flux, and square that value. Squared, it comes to 135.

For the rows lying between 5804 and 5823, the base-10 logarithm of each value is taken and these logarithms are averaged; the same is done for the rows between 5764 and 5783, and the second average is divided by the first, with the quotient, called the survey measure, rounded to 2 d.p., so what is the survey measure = 0.99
